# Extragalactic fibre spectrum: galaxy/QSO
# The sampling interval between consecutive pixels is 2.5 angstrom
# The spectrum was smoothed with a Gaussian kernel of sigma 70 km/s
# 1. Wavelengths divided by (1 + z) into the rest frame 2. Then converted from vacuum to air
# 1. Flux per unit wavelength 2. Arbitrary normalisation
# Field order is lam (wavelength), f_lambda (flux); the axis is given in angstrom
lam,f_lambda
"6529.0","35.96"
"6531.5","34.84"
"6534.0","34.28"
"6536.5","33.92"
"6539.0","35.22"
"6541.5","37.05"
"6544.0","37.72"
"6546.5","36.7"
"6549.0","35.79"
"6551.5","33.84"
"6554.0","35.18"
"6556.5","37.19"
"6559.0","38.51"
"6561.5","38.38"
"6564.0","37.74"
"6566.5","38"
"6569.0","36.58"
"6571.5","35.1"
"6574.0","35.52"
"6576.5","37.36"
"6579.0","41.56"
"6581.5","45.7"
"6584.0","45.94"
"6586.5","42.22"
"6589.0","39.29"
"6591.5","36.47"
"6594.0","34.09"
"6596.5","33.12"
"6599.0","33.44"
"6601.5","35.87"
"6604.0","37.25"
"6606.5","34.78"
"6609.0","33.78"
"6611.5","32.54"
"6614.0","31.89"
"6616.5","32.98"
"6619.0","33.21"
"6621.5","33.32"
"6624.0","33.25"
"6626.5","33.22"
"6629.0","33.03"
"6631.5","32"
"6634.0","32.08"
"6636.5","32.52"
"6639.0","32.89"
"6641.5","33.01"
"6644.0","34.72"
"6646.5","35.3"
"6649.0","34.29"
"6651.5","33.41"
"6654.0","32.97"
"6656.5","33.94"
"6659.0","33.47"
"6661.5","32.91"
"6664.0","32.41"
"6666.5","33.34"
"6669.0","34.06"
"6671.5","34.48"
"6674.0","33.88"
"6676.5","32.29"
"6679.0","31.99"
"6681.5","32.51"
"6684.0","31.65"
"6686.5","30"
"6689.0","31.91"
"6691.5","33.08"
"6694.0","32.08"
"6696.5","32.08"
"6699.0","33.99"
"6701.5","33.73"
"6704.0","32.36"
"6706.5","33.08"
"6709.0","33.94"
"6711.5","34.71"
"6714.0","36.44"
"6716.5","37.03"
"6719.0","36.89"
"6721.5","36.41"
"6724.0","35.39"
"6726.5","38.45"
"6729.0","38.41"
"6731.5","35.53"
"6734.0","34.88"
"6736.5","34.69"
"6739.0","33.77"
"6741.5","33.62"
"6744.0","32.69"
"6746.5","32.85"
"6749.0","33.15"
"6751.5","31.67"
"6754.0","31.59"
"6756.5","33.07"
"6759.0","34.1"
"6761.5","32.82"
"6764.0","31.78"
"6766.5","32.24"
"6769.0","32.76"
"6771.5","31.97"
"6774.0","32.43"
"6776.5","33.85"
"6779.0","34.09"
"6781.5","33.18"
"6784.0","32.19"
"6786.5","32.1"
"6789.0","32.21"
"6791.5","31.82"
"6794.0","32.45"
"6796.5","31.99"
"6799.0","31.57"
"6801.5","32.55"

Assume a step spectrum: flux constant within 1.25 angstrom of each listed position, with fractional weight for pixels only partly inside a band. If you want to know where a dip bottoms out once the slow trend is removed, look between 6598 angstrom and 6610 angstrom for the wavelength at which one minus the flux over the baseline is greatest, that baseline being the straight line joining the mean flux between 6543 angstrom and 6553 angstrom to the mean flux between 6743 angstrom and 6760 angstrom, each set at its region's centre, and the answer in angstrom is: 6599.0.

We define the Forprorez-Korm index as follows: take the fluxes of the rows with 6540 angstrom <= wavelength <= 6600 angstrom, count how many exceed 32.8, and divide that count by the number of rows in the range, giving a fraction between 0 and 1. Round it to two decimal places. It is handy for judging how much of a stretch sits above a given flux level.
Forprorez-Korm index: 1.00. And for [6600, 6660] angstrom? 0.79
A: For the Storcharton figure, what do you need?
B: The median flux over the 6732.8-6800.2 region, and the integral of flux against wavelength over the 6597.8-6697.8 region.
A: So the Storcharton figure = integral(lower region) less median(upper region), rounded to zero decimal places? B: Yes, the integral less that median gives 3287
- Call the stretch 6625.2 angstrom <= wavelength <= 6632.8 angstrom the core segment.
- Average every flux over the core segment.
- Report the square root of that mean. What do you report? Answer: 5.72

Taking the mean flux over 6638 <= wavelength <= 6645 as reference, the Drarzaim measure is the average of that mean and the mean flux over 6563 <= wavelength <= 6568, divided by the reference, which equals 1.06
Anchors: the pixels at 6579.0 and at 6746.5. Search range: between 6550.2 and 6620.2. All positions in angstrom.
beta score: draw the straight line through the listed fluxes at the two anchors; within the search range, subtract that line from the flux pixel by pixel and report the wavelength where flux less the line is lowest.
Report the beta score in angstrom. 6551.5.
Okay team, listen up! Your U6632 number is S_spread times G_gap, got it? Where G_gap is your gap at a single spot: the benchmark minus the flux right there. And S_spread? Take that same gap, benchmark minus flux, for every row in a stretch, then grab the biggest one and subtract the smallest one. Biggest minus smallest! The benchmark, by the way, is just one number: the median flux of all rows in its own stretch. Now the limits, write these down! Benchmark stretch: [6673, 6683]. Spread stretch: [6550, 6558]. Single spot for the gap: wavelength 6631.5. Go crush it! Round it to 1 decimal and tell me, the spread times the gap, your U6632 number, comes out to 1.3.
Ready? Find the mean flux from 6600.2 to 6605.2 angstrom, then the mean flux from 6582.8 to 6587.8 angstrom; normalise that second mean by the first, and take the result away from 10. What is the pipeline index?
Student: 8.79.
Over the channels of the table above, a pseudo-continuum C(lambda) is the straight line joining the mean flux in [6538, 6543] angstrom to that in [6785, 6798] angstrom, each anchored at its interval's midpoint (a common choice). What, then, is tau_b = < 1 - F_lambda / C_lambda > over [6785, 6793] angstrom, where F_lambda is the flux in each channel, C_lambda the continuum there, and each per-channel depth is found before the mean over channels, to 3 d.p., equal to 0.003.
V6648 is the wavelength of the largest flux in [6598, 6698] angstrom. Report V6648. 6604.0 angstrom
